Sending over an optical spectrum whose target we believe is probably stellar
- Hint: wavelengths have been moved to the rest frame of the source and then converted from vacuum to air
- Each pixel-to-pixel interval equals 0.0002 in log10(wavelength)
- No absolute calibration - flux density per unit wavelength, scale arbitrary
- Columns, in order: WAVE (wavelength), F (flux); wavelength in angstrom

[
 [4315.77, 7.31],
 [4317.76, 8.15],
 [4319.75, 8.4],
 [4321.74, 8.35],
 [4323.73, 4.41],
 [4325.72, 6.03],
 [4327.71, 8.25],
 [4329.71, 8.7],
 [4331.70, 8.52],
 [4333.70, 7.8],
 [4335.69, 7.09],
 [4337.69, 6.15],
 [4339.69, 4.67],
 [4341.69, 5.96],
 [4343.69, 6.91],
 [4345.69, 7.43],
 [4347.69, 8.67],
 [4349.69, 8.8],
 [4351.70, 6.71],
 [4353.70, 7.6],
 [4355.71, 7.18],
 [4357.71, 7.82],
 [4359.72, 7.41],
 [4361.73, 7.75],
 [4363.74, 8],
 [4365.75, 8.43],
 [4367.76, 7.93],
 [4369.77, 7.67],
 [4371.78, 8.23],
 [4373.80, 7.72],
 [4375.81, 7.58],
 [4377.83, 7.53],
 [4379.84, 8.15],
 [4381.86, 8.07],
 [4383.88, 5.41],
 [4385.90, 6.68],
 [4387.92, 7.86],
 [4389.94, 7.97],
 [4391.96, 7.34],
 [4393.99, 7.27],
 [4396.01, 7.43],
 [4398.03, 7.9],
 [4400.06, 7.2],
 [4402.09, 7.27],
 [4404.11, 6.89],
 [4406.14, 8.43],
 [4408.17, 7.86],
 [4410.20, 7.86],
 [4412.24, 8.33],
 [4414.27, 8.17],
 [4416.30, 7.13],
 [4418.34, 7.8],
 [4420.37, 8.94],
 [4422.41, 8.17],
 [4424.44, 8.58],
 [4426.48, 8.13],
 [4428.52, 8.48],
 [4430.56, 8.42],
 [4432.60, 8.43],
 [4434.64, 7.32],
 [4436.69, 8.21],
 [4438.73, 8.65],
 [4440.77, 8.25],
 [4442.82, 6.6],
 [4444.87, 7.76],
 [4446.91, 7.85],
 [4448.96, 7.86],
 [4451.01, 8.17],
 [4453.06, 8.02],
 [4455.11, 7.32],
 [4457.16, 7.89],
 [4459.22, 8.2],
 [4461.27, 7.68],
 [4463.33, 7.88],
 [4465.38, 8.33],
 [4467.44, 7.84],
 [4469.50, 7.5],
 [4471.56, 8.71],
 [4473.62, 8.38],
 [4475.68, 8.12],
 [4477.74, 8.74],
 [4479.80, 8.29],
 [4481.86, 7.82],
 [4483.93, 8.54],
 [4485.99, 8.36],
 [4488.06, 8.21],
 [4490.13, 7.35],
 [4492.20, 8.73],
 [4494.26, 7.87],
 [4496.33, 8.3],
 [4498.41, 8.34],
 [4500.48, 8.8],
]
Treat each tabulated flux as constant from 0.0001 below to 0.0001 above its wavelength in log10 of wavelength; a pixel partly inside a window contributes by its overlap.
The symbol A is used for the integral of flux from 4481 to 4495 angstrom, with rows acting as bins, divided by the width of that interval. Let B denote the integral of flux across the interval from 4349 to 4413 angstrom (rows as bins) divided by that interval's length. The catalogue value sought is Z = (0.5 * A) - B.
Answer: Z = -3.6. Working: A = 8.14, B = 7.6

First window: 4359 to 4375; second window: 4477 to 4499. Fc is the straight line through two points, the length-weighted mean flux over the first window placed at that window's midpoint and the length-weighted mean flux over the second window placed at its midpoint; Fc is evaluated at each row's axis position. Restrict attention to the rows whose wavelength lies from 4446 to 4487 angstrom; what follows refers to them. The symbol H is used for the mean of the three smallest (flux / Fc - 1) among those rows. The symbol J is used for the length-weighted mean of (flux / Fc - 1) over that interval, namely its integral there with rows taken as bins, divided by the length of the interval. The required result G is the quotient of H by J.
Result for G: 7.3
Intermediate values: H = -0.08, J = -0.01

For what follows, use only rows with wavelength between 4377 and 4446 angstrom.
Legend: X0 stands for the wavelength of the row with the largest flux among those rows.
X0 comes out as 4420.37 angstrom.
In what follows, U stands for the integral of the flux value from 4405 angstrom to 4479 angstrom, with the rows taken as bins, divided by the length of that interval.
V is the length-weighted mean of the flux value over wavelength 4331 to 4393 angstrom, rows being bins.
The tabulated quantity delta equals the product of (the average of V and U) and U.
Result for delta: 62.4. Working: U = 8.1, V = 7.4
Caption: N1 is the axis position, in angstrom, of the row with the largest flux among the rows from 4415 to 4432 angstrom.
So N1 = 4420.37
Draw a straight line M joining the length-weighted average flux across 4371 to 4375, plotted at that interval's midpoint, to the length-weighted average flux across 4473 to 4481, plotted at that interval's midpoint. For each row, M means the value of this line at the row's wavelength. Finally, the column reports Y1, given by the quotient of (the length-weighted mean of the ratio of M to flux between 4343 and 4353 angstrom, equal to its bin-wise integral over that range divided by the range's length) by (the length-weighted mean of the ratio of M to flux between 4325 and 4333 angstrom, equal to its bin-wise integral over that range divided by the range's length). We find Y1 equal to 1.03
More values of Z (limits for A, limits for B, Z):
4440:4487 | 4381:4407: -3.4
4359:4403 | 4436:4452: -4.1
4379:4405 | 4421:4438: -4.6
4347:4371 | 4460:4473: -4.1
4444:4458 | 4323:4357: -3.2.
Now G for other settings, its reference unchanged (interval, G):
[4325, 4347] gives 3.1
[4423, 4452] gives 25.3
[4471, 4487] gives -0.7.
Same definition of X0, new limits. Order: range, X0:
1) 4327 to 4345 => 4329.71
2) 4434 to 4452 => 4438.73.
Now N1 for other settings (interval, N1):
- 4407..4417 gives 4412.24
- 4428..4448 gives 4438.73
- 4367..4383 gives 4371.78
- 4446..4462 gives 4459.22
